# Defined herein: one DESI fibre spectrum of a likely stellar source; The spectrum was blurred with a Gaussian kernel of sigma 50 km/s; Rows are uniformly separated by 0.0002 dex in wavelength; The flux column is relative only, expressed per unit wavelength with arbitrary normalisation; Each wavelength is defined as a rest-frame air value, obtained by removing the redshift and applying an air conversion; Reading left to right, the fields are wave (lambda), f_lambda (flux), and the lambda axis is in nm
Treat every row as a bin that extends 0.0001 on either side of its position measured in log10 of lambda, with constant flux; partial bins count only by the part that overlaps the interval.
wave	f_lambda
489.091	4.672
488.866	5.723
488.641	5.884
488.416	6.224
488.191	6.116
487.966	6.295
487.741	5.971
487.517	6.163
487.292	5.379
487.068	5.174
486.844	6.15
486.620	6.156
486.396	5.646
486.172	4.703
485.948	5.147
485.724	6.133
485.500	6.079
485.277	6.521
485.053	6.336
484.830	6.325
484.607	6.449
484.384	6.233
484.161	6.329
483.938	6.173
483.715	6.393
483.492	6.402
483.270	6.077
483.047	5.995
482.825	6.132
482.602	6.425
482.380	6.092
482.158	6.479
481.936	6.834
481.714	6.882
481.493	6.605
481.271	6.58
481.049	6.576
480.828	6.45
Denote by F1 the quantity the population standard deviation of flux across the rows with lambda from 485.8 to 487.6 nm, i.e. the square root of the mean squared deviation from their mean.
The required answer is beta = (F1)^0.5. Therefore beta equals 0.72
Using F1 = 0.52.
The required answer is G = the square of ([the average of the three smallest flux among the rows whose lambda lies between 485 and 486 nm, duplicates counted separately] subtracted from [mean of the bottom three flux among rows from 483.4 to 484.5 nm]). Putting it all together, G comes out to 0.2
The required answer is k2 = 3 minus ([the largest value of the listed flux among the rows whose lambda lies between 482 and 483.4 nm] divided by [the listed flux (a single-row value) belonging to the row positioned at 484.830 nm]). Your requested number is 1.98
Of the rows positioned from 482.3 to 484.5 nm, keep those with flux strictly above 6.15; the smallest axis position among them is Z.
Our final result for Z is 482.602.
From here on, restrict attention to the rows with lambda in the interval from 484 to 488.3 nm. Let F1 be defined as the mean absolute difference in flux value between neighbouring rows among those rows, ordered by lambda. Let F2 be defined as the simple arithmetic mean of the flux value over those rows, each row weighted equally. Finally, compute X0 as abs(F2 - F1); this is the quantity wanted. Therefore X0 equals 5.59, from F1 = 0.37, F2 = 5.96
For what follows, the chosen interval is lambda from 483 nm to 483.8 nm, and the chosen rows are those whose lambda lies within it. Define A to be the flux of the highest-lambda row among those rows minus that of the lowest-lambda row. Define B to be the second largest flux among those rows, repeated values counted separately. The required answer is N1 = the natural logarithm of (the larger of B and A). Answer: 1.86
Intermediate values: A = 0.40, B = 6.393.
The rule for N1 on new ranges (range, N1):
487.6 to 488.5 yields 1.83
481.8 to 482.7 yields 1.87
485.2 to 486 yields 1.81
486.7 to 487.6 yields 1.82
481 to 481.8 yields 1.89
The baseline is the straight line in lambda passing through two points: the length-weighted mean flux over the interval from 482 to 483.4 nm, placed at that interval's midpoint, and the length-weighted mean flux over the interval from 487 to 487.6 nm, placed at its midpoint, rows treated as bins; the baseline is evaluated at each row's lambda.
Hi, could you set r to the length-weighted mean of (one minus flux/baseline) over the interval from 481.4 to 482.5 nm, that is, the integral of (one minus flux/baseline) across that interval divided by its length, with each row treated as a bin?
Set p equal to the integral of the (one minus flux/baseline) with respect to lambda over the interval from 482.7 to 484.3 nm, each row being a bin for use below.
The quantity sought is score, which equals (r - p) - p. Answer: 0.02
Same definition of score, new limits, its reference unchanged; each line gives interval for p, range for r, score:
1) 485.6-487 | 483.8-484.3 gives -0.07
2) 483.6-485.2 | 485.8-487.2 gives 0.21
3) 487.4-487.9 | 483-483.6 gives 0.10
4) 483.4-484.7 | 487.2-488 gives 0.05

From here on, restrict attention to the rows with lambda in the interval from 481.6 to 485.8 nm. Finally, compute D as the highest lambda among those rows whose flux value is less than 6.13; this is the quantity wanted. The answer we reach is 485.500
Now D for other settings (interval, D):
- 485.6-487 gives 486.396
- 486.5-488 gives 487.741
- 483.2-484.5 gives 483.270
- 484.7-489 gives 488.866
